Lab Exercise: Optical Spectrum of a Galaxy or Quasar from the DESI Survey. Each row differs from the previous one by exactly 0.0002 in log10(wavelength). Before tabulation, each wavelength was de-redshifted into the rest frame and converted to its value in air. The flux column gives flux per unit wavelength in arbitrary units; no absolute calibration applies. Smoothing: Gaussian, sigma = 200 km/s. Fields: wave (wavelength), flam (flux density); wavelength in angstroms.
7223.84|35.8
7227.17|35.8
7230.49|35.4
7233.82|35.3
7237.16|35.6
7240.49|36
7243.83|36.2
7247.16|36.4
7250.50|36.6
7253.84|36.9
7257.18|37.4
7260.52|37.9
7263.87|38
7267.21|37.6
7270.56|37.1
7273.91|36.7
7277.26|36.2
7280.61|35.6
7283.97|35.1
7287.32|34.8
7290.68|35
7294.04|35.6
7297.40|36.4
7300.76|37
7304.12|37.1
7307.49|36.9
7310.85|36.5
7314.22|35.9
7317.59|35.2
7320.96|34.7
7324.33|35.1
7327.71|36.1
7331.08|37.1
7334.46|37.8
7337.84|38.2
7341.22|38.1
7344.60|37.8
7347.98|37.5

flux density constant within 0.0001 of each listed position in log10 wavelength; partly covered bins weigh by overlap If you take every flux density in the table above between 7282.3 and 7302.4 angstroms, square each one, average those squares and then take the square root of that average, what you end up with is 35.7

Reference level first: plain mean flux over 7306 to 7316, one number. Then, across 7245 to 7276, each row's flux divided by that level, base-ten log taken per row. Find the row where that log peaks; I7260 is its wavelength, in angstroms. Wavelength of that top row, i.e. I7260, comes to 7263.87 angstroms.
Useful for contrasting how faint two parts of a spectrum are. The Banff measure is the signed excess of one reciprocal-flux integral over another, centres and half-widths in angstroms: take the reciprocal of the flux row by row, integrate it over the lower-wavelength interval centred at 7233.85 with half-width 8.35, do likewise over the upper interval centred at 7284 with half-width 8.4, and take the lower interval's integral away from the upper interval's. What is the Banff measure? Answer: 0.007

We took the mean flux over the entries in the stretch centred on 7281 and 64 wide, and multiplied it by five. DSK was 183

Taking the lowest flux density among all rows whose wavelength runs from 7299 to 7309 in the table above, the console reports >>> 36.9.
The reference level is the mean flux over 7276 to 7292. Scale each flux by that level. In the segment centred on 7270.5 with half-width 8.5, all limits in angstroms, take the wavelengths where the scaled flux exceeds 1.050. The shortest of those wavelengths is 7263.87 angstroms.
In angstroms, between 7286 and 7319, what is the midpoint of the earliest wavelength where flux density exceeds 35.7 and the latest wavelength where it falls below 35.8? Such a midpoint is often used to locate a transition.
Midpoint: 7307.5 angstroms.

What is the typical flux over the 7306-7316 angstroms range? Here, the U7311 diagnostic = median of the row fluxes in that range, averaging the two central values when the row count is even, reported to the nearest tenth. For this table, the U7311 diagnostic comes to 36.5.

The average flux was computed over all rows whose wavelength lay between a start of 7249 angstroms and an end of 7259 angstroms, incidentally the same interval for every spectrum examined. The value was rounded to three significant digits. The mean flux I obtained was 37.0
